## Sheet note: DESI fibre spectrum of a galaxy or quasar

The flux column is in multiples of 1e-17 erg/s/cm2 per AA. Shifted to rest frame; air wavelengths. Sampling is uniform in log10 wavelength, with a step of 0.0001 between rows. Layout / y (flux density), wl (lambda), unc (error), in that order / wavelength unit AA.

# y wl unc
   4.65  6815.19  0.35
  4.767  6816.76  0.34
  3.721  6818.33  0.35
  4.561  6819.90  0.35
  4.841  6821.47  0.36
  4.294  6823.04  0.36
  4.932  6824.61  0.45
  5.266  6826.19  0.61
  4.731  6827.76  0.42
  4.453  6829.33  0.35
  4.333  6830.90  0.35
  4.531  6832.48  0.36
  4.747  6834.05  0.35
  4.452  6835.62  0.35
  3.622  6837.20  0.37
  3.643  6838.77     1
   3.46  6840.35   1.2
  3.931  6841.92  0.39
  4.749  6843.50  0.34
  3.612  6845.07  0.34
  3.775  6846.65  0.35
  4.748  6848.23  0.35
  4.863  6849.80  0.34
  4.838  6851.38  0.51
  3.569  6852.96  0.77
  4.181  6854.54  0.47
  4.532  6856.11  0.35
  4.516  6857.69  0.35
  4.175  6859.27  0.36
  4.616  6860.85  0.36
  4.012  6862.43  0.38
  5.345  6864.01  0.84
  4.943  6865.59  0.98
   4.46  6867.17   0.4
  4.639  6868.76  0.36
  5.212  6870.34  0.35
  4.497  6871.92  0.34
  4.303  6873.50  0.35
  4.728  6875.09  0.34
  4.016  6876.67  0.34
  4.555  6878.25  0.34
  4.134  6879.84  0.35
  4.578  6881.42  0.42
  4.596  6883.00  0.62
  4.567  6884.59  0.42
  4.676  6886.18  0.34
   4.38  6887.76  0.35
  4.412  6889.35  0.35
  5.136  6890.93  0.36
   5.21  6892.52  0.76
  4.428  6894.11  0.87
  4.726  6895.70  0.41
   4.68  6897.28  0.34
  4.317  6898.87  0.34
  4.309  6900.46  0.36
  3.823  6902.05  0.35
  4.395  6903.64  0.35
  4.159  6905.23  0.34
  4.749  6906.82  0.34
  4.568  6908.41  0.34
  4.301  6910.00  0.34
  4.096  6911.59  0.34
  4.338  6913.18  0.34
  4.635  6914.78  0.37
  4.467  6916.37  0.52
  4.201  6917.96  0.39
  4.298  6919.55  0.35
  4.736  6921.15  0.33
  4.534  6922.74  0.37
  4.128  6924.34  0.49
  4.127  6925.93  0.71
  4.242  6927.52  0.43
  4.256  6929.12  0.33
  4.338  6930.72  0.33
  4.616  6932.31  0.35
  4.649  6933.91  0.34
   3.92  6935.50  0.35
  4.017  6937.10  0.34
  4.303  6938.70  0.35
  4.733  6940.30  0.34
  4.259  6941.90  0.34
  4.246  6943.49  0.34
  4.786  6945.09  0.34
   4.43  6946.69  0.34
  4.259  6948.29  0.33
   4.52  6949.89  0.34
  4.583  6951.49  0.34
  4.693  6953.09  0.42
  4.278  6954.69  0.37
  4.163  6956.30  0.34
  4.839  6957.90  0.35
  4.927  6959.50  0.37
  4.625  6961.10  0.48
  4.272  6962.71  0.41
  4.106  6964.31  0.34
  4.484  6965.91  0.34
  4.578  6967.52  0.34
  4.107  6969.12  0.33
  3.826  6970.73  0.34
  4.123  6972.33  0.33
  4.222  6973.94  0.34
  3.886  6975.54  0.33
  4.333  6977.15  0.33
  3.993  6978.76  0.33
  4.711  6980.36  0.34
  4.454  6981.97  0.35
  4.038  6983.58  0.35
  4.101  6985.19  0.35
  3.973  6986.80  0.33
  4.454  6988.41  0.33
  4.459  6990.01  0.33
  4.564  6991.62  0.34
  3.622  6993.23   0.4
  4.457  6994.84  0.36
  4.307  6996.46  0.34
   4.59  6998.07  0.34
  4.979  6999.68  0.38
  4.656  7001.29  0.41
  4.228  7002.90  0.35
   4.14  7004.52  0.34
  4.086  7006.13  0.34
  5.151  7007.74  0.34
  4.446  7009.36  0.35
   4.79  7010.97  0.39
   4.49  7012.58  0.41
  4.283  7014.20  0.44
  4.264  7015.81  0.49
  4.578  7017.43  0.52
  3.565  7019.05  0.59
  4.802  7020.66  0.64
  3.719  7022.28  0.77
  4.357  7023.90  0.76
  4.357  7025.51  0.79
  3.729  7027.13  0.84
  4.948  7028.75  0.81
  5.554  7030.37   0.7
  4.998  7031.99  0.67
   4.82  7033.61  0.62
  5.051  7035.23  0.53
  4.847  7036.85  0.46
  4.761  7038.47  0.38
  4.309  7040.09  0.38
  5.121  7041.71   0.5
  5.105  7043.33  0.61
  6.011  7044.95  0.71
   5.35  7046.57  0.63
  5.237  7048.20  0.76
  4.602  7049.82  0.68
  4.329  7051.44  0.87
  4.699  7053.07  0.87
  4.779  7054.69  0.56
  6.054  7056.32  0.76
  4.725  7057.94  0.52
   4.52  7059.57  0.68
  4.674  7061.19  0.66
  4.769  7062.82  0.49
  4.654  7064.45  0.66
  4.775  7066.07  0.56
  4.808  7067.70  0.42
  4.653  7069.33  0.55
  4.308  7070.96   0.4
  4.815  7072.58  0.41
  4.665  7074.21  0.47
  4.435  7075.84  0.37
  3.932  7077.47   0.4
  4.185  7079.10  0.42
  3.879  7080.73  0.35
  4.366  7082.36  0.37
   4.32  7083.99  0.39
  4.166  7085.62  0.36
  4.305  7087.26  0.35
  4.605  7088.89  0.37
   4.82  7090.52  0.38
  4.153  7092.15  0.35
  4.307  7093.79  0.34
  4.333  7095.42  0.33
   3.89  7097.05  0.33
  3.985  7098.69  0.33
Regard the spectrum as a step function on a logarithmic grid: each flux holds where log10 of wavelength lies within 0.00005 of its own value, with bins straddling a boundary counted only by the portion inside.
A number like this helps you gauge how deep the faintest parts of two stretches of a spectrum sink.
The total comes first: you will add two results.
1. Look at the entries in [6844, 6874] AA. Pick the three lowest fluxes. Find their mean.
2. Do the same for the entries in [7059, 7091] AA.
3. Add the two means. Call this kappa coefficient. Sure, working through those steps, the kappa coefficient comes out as 7.64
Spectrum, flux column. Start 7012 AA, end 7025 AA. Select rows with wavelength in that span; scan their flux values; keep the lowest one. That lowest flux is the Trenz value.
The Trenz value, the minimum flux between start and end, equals 3.565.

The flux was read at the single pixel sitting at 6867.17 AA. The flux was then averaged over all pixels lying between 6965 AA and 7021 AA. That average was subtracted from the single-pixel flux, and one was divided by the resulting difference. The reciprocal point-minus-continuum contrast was 8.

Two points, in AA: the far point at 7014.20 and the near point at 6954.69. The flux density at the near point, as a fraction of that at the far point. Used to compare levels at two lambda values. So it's 1.00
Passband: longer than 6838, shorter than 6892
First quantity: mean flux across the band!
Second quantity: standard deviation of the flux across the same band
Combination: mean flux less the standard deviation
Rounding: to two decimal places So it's 3.96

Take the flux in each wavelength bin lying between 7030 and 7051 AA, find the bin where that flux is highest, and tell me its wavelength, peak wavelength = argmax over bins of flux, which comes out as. 7044.95 AA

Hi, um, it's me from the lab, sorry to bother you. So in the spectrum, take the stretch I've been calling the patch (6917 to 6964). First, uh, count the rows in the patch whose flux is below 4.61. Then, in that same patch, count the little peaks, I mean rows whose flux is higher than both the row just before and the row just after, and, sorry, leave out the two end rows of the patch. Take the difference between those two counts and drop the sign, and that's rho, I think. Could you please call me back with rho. 14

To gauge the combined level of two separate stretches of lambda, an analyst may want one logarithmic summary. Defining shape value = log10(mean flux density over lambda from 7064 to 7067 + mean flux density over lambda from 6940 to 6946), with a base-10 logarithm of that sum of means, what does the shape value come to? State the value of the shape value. 0.965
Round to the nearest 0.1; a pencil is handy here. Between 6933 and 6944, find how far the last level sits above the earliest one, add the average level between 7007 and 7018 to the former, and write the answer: 4.2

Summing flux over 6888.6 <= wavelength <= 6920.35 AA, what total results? 89.2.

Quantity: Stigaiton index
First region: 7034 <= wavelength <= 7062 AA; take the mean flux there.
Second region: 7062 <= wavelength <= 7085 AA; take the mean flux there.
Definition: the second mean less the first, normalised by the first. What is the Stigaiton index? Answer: -0.10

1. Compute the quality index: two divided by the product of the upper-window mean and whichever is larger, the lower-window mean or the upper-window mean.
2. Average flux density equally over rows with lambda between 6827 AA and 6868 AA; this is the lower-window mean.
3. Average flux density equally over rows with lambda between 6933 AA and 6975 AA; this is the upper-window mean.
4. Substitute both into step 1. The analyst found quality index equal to 0.104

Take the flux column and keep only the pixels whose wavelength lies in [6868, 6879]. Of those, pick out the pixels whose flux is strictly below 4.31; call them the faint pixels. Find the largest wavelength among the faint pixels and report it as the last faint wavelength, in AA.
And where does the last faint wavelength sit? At 6876.67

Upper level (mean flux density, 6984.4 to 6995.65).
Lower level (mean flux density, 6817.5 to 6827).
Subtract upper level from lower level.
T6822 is 0.37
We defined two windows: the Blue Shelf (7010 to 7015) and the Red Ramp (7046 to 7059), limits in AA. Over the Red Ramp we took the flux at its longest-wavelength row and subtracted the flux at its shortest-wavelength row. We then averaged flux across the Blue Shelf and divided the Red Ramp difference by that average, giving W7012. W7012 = -0.14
